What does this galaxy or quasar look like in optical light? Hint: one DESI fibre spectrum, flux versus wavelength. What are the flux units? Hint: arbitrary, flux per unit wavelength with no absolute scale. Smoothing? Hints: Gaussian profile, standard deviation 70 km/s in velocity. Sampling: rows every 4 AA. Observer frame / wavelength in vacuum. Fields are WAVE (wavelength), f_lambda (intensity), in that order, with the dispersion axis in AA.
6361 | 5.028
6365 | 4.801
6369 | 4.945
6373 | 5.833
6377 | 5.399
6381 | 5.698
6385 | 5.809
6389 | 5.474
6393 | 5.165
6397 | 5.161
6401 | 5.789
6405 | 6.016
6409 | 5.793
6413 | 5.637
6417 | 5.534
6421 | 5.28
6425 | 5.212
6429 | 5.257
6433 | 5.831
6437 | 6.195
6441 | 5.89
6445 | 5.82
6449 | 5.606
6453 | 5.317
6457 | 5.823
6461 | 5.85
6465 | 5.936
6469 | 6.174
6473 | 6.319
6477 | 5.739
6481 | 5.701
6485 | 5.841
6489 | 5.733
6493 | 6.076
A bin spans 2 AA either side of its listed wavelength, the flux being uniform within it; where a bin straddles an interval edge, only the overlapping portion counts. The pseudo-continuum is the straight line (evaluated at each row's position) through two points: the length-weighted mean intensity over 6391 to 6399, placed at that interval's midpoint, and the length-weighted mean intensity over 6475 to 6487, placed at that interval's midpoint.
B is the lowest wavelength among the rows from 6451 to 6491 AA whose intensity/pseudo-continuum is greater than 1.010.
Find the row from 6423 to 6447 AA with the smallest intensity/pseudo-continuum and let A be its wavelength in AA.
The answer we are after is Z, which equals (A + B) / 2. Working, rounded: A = 6425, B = 6457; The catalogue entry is 6441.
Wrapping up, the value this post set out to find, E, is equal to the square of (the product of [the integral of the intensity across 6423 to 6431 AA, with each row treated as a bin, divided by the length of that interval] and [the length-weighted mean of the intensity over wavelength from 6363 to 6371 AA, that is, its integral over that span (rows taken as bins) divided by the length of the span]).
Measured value 651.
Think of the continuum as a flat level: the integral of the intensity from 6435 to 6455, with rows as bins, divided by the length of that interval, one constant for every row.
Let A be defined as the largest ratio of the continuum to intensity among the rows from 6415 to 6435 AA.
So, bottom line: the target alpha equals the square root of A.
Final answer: 1.05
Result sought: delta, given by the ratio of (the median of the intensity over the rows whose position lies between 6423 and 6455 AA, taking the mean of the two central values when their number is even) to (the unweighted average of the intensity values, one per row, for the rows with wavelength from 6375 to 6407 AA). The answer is 1.03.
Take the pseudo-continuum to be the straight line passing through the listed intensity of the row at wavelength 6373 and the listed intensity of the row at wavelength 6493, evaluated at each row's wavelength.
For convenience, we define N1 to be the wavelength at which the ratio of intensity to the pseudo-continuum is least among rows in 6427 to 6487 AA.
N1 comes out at 6429 AA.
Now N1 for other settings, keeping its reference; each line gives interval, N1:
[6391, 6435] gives 6397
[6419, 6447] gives 6425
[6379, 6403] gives 6397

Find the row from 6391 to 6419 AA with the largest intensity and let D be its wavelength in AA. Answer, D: 6405 AA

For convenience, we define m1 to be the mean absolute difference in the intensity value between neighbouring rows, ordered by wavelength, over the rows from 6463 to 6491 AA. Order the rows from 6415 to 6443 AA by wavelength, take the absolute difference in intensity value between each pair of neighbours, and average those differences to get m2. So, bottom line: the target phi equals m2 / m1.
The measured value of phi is 1.29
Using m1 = 0.21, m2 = 0.27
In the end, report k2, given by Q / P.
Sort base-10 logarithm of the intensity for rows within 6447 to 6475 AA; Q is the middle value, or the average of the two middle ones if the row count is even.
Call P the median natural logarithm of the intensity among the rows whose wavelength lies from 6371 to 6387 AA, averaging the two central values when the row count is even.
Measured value 0.438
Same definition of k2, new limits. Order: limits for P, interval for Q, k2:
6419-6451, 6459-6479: 0.444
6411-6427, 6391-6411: 0.452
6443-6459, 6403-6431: 0.426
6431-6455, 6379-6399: 0.419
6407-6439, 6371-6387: 0.442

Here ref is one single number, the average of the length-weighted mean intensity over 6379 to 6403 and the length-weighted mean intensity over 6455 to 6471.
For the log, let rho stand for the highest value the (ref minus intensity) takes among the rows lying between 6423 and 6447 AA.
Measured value 0.5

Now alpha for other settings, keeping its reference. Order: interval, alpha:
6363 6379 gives 1.10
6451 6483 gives 1.04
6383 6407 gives 1.06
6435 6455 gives 1.04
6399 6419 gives 1.02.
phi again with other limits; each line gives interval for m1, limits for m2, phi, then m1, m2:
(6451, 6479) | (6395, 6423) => 1.01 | 0.26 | 0.27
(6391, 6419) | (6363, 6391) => 1.65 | 0.22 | 0.37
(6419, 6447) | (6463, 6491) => 0.88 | 0.24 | 0.21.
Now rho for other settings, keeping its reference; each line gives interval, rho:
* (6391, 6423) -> 0.6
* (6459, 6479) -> 0.0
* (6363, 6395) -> 0.9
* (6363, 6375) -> 0.9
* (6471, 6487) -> 0.0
